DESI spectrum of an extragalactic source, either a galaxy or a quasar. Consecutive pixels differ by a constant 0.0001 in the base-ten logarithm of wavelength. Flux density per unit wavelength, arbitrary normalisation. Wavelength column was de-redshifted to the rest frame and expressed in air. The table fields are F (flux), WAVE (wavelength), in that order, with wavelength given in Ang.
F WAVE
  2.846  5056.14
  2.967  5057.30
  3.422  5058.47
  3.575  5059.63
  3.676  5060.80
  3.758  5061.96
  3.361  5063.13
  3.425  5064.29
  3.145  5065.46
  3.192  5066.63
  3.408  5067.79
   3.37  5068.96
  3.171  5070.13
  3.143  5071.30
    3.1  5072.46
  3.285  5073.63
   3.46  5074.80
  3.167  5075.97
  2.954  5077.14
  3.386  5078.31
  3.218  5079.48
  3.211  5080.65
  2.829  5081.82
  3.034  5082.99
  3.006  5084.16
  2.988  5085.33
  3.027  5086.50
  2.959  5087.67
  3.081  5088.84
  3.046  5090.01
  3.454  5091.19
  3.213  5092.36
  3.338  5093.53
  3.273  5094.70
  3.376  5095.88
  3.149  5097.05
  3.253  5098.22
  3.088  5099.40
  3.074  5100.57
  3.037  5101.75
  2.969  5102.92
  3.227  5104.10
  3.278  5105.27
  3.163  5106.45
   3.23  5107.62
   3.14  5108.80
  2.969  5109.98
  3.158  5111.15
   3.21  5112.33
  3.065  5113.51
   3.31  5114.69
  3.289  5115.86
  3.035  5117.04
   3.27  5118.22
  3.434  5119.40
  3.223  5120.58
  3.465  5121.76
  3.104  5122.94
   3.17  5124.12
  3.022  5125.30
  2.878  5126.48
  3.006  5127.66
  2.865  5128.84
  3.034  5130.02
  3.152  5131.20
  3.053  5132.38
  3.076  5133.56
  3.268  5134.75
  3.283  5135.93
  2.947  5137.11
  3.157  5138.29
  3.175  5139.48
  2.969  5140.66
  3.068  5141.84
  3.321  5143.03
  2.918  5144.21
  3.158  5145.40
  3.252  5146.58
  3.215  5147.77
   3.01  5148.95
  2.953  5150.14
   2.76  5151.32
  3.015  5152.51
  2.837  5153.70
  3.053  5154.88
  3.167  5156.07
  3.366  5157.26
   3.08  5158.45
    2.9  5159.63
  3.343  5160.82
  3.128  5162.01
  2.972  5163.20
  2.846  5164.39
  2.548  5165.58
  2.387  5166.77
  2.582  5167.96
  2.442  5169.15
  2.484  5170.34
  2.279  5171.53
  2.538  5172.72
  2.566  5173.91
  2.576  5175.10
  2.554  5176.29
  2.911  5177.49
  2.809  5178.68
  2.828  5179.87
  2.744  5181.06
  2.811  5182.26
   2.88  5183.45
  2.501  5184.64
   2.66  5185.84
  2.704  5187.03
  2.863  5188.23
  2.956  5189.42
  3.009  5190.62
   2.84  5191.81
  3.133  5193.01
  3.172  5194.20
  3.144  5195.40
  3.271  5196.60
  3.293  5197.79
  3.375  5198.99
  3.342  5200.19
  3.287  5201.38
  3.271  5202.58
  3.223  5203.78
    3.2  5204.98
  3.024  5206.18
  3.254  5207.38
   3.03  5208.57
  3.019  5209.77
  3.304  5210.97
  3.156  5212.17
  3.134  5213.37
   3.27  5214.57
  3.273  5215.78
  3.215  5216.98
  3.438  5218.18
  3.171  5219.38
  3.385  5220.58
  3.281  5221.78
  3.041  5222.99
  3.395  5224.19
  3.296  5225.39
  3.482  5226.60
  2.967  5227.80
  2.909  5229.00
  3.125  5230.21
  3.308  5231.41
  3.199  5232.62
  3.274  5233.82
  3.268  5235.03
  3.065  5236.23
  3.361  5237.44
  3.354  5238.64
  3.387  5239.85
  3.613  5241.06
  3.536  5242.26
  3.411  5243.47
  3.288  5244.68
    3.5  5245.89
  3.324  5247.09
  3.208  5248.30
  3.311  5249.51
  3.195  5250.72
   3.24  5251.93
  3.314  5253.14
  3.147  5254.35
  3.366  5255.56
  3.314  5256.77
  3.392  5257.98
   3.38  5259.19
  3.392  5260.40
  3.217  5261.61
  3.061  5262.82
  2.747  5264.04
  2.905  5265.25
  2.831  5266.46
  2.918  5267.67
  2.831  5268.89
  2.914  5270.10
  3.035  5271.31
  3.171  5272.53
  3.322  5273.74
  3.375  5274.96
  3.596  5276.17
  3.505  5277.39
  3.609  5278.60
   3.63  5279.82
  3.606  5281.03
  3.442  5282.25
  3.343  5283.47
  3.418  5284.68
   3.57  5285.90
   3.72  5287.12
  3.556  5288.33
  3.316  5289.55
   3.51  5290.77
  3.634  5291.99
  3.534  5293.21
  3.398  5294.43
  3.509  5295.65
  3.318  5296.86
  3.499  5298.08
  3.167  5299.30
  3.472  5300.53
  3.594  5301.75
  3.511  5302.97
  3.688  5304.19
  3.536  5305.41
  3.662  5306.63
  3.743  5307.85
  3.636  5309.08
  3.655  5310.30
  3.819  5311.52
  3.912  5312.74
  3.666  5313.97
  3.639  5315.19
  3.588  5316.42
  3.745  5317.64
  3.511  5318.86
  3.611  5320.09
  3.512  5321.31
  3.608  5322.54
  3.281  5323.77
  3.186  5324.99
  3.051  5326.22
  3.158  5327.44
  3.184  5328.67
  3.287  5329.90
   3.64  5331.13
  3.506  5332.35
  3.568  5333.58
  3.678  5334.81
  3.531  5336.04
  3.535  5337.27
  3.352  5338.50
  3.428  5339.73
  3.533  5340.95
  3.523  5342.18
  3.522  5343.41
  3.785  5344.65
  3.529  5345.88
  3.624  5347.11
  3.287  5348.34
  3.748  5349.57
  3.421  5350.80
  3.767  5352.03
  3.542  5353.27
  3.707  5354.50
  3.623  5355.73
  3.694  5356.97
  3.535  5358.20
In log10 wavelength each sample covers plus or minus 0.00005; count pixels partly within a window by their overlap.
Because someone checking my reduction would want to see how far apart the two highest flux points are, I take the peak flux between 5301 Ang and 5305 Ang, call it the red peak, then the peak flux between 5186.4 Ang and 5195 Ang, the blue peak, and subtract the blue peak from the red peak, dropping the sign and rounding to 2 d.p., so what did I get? 0.52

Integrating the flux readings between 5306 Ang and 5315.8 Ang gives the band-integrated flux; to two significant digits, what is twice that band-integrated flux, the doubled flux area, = 73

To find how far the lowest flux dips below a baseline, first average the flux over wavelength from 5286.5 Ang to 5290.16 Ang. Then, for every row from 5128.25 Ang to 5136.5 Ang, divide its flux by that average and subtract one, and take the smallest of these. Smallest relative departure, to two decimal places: -0.19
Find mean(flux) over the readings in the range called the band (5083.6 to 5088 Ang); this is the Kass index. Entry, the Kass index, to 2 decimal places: 3.00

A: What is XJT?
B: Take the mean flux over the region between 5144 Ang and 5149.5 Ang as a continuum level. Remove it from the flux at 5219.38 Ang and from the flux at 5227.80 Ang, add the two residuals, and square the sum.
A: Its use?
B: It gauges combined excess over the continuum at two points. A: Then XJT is 0.01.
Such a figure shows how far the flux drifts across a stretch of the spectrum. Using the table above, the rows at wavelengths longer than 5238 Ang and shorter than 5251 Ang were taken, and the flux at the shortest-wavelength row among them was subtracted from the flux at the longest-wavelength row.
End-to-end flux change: -0.2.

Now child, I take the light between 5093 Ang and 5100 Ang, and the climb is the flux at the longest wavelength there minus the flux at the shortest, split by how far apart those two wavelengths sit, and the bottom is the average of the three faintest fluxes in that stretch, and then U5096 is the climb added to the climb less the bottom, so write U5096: -3.25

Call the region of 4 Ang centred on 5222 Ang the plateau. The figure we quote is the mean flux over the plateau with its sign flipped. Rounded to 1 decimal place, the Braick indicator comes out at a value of -3.2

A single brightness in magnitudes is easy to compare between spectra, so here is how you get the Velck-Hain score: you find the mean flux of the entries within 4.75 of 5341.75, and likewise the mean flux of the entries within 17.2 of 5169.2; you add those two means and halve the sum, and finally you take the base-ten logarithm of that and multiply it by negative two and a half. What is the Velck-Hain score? -1.25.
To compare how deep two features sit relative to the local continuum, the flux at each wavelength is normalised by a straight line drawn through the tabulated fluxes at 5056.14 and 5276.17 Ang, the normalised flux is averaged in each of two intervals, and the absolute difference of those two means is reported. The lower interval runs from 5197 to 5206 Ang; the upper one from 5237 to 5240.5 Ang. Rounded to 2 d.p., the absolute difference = 0.01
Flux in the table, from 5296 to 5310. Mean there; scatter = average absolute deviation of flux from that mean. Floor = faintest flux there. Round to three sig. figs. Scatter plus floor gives 3.29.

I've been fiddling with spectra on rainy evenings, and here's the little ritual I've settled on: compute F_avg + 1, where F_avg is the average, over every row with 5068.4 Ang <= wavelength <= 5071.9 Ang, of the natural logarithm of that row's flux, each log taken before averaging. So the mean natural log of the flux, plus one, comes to 2.17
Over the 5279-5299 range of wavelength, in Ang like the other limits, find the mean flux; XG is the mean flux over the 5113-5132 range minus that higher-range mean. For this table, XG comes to -0.4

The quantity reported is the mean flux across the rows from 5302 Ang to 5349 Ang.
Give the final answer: 3.53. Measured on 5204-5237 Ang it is 3.20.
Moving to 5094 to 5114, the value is 3.16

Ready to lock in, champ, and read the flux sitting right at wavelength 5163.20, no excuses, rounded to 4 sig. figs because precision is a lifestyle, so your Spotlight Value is 2.972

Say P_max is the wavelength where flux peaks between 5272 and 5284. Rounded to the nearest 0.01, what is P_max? 5279.82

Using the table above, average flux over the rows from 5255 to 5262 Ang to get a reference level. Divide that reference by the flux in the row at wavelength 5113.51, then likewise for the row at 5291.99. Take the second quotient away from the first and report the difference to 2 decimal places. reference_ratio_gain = 0.17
